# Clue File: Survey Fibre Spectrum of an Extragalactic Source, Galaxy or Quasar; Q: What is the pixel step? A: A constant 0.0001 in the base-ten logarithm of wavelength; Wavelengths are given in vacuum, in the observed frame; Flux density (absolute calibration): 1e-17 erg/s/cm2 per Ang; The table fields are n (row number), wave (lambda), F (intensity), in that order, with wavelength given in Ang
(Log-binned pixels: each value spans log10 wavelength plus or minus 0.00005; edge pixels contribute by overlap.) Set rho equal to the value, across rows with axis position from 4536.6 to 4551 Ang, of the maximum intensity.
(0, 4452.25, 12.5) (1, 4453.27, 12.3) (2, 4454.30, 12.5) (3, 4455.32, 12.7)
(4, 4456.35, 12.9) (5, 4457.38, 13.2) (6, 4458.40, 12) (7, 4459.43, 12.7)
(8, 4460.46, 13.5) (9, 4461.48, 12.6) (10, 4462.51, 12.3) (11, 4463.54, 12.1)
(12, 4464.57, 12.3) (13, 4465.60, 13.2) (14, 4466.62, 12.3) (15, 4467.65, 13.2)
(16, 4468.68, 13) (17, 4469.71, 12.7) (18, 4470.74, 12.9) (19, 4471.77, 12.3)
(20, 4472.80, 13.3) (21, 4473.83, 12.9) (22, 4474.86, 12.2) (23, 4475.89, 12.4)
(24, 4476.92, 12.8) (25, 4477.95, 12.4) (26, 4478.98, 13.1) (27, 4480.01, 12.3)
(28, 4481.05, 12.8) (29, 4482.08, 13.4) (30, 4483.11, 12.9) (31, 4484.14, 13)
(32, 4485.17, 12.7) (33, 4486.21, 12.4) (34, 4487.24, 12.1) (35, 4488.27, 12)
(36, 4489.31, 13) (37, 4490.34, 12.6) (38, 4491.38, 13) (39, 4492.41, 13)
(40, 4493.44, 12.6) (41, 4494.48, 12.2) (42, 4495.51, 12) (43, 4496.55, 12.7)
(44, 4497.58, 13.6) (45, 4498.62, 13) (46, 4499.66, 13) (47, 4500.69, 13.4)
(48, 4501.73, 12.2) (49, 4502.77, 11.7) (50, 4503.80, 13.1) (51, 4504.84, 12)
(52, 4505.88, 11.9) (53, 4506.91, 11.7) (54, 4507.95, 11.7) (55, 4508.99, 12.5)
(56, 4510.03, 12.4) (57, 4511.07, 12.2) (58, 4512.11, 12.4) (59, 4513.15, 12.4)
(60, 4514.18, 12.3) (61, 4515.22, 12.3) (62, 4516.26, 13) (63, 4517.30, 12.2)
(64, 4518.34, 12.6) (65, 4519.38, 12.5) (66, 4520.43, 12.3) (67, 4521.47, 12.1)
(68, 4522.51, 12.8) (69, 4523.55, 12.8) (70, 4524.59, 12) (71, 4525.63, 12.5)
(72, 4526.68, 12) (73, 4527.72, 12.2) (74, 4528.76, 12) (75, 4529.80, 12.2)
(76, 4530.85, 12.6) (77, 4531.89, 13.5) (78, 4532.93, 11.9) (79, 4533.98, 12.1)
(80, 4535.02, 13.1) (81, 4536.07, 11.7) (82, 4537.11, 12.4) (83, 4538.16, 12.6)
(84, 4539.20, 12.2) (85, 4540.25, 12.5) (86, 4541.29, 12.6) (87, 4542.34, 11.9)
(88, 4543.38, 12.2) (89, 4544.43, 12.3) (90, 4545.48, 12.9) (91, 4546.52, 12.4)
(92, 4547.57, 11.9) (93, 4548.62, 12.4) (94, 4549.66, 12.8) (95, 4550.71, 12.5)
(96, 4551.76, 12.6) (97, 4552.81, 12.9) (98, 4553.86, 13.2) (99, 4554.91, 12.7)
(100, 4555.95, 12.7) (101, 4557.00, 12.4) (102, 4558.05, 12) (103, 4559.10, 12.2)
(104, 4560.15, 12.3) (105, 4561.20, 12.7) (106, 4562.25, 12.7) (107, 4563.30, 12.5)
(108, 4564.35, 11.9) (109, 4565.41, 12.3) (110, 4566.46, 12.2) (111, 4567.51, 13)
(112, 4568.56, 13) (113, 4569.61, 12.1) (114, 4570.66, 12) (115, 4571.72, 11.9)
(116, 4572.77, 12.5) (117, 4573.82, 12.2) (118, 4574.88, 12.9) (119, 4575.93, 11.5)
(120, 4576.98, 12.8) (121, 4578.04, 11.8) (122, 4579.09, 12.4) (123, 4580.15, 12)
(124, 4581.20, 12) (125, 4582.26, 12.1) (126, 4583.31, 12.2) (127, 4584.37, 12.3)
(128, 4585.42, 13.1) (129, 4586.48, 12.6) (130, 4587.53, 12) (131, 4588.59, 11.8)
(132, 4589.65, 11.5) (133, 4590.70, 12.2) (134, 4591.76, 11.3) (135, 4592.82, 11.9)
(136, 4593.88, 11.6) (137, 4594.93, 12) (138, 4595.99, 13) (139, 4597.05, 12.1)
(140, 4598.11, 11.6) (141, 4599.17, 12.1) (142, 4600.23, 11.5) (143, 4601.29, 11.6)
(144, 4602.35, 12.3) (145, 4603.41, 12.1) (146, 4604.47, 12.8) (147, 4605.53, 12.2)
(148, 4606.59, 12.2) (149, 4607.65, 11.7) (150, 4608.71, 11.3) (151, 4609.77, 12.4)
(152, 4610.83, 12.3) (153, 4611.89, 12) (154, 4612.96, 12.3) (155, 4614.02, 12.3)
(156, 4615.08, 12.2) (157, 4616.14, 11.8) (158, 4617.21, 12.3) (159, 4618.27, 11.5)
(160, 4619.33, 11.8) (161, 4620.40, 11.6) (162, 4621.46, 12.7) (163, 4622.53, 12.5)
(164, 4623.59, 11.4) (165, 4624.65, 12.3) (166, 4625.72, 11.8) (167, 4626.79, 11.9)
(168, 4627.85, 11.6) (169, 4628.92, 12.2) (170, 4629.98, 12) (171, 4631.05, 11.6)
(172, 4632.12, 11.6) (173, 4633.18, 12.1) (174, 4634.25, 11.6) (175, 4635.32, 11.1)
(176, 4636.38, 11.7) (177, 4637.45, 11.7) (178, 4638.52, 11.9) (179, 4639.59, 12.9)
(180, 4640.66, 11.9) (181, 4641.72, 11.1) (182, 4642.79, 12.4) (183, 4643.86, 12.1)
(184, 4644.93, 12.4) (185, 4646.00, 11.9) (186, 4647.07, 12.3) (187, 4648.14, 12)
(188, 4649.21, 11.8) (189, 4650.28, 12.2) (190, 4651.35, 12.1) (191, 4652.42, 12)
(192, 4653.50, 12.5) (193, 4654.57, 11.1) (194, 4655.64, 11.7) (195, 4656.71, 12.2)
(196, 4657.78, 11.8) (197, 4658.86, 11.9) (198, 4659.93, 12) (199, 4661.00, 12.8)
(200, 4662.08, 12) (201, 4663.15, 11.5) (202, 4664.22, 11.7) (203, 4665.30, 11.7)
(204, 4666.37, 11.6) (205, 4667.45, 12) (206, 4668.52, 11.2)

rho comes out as 12.9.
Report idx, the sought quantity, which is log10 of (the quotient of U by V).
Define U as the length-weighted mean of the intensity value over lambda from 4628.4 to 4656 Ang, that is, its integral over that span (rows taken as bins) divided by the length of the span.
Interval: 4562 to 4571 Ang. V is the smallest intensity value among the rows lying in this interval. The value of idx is 0.00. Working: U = 11.9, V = 11.9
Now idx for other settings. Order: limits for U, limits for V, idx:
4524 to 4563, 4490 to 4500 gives 0.02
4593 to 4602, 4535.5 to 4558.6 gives 0.01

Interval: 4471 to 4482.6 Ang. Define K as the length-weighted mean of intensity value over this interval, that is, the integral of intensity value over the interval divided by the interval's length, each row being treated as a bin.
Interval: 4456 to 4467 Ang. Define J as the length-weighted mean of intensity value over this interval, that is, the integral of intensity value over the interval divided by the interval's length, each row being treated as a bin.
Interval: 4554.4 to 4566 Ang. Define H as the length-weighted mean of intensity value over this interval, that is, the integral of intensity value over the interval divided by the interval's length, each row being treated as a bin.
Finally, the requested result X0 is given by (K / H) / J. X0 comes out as 0.081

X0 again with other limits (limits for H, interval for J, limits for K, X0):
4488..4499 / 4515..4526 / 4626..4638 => 0.074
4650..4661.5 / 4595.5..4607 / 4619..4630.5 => 0.082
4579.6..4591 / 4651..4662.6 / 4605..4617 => 0.083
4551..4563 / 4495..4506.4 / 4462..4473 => 0.080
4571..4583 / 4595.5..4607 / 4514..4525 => 0.084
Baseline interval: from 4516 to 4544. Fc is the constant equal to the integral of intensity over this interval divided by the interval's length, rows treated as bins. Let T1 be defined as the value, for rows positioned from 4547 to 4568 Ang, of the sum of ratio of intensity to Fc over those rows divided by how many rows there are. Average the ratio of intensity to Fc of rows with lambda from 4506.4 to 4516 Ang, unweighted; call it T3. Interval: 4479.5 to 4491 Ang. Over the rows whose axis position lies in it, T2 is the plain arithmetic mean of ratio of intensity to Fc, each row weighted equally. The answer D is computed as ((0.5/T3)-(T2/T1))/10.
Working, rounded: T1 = 1.009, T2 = 1.02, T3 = 0.99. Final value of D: -0.0506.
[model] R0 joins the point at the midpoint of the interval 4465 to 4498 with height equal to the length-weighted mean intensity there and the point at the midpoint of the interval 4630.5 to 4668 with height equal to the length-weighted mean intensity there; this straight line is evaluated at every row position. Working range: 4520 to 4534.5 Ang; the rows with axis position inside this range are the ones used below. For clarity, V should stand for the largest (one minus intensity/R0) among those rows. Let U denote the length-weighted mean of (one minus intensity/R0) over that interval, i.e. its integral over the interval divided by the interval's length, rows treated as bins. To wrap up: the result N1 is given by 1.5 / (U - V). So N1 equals -43.4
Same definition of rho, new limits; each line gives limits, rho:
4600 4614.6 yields 12.8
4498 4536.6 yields 13.5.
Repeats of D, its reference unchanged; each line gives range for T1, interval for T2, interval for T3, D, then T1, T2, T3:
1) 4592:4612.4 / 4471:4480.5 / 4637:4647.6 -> -0.0536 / 0.972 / 1.02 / 0.97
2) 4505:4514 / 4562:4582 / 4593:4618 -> -0.0500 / 0.981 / 0.99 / 0.98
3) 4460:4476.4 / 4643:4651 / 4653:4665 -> -0.0434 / 1.026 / 0.98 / 0.96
